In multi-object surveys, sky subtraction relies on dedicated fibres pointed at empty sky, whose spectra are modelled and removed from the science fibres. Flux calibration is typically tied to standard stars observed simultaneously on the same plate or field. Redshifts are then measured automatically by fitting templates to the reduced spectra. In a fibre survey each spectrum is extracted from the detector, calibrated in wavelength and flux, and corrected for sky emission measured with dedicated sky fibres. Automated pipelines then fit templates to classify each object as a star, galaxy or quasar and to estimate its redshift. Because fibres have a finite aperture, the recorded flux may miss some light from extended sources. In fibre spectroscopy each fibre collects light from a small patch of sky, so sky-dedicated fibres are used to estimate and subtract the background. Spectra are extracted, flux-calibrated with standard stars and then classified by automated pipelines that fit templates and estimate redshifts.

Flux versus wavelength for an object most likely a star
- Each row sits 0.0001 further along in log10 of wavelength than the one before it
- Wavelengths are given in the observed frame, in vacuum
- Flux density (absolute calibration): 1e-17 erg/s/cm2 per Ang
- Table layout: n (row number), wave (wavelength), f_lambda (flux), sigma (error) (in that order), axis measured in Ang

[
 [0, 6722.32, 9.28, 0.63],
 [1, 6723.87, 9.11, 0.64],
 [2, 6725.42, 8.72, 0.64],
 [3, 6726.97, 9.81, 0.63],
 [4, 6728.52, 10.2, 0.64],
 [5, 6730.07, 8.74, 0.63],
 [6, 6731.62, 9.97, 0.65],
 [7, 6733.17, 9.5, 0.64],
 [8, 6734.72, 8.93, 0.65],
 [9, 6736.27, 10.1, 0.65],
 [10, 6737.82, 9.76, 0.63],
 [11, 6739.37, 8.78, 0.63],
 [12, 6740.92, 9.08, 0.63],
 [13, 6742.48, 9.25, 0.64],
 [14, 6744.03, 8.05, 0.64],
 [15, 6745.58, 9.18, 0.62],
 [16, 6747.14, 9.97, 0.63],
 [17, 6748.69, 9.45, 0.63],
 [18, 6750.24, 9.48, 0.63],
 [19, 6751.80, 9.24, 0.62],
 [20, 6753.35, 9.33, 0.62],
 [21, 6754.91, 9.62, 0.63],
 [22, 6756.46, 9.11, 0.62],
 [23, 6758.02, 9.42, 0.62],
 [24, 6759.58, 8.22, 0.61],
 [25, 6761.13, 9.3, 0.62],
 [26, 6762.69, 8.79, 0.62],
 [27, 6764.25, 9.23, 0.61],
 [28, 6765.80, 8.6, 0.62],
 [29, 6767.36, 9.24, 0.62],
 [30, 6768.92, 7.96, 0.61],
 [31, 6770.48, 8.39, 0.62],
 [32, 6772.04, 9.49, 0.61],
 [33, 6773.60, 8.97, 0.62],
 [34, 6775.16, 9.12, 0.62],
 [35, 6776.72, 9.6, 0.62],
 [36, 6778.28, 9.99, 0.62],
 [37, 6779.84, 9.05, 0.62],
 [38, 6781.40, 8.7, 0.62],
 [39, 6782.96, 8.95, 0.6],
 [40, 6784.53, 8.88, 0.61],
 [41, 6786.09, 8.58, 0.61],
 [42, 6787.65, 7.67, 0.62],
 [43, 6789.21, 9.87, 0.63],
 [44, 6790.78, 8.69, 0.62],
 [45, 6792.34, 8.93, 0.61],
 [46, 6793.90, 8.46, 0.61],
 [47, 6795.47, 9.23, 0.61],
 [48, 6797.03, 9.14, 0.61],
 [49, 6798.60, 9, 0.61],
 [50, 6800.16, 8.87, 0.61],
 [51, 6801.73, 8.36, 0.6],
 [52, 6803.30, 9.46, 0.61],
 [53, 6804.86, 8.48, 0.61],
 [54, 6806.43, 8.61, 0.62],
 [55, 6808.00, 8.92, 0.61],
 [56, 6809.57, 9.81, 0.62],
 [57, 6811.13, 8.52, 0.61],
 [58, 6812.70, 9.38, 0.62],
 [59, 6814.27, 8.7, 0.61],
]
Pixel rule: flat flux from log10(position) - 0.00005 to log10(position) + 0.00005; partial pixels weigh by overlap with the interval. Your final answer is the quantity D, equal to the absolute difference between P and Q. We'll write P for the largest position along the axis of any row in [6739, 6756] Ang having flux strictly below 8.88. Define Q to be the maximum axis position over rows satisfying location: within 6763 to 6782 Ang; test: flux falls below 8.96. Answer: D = 37.4 Ang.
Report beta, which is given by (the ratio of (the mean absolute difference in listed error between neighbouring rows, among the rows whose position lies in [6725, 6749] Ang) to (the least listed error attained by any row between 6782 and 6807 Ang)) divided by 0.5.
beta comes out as 0.029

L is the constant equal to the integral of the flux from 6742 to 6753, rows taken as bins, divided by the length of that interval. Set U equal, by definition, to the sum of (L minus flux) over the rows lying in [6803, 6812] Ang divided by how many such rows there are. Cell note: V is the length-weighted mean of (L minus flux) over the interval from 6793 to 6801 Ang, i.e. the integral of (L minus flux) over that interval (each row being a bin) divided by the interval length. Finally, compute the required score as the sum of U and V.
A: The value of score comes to 0.58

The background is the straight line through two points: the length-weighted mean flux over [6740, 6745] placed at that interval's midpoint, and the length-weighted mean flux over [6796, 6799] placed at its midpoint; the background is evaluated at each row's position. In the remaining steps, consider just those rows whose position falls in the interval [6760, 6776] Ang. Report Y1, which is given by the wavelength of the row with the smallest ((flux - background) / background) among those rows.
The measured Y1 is 6768.92 Ang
